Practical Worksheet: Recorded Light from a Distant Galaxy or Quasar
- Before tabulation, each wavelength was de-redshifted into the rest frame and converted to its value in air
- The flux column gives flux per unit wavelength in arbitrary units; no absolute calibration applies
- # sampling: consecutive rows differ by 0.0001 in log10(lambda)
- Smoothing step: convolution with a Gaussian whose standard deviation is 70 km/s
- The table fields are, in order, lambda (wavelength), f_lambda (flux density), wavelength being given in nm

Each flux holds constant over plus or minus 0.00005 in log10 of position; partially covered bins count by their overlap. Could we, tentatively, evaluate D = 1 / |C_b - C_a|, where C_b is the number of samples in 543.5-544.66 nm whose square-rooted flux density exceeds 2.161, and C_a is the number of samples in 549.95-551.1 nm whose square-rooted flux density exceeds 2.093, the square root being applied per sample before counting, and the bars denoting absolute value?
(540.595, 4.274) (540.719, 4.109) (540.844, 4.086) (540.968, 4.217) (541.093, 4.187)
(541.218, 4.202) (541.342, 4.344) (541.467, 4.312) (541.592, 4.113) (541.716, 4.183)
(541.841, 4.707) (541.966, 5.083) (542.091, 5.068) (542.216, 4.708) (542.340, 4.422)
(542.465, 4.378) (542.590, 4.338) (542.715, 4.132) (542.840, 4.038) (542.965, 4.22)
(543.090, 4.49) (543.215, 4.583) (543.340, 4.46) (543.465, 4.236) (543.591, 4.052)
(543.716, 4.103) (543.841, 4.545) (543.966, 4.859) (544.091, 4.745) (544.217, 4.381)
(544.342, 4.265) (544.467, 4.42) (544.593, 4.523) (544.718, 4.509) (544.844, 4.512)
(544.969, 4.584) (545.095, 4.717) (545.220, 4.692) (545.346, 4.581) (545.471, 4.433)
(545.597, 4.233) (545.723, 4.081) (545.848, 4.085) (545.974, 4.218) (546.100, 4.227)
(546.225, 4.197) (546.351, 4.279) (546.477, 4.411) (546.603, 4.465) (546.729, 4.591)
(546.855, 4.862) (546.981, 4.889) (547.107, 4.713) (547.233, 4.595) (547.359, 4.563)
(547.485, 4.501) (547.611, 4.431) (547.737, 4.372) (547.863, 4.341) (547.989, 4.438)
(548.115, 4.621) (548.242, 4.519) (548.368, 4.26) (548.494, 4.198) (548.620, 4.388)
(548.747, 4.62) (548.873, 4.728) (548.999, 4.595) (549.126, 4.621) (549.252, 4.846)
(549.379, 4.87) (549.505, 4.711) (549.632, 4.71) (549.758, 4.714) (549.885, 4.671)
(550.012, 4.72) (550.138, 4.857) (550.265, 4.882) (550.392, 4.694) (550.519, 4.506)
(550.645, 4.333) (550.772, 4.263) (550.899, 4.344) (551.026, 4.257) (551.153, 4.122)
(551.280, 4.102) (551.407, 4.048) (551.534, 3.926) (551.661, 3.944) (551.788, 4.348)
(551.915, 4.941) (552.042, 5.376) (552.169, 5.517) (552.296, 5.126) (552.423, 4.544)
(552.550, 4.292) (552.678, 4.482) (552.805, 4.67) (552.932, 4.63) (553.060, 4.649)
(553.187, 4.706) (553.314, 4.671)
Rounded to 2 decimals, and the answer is 0.33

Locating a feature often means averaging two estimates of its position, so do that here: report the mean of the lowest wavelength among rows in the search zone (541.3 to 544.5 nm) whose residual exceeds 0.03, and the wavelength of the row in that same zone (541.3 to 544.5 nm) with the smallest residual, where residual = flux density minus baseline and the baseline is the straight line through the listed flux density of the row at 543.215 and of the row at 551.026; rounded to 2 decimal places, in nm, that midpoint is 542.34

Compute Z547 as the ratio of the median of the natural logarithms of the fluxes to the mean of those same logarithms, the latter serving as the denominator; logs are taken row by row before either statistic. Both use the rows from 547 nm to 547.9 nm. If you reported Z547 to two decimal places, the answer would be 1.00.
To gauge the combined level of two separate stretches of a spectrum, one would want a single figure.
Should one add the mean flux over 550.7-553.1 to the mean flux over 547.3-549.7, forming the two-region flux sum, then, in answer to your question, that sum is 9.05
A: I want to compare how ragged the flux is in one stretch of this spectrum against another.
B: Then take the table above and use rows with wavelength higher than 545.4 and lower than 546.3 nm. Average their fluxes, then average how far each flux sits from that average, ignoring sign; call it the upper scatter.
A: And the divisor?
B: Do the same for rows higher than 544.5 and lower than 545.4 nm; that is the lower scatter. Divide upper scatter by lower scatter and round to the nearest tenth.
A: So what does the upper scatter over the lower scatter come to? 1.2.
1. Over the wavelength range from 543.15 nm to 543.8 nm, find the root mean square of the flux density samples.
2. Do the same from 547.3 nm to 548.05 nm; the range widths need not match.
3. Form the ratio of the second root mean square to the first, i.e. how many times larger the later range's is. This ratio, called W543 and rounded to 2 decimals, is 1.03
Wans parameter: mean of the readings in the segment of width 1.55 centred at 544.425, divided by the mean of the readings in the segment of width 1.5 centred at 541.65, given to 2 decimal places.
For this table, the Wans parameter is 1.01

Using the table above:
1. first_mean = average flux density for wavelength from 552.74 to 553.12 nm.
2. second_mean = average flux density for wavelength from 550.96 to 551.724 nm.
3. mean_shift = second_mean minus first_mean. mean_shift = -0.58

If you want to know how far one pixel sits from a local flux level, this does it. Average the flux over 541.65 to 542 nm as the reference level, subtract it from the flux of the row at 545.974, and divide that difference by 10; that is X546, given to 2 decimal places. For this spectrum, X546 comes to -0.04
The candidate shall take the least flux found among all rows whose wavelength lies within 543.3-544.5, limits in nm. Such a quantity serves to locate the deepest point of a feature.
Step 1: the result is 4.052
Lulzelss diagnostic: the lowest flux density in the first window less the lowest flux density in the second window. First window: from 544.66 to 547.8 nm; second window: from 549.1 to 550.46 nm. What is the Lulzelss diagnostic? -0.54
